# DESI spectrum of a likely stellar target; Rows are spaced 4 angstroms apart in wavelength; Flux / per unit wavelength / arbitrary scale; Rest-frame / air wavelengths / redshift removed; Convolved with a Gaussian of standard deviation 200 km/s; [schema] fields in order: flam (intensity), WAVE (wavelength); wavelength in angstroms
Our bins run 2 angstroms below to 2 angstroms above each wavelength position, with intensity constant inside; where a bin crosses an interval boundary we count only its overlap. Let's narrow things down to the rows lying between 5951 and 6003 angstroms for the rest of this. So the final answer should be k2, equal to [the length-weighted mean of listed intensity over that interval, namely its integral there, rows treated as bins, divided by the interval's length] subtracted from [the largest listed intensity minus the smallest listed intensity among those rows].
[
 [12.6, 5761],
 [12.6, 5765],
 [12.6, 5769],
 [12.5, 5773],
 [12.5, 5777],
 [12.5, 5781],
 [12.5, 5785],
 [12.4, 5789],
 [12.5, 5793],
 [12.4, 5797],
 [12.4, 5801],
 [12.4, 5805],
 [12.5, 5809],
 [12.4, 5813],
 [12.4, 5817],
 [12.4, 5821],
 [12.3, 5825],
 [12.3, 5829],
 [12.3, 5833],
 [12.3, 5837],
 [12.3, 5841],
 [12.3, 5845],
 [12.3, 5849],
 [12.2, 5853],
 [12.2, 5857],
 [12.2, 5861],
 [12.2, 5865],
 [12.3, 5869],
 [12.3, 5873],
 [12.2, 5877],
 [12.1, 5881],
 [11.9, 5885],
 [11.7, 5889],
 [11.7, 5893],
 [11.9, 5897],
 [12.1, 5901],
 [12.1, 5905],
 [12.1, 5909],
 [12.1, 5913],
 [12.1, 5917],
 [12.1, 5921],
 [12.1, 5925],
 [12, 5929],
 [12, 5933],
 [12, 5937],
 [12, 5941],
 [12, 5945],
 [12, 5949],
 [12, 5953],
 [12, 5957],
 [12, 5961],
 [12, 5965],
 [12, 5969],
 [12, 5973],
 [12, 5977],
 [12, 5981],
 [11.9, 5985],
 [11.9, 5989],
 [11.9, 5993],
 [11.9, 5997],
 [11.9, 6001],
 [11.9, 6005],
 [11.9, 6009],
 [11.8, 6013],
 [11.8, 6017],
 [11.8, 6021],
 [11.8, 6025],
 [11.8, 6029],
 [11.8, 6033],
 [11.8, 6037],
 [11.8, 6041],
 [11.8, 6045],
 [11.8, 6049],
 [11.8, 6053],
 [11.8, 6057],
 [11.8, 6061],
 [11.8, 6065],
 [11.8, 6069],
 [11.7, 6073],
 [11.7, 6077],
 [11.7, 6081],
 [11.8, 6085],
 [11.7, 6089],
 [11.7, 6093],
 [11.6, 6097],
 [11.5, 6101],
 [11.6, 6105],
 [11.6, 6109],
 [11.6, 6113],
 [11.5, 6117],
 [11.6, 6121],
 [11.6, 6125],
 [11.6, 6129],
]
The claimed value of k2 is -11.9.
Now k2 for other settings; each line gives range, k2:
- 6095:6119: -11.5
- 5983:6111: -11.4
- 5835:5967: -11.5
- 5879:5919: -11.6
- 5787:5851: -12.2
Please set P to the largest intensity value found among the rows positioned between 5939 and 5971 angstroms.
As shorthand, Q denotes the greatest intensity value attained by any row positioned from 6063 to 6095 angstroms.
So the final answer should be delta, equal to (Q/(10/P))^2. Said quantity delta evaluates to 201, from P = 12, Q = 11.8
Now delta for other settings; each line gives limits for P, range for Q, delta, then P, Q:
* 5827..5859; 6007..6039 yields 214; 12.3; 11.9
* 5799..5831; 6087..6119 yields 214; 12.5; 11.7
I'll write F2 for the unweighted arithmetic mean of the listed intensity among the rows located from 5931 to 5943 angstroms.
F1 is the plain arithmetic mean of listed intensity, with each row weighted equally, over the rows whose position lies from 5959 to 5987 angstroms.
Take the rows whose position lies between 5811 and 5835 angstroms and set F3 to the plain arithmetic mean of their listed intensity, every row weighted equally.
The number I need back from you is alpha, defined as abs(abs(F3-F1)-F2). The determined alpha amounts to 11.6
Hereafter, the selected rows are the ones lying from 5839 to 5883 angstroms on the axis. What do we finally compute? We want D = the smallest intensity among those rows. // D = 12.1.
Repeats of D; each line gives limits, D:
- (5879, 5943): 11.7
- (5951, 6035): 11.8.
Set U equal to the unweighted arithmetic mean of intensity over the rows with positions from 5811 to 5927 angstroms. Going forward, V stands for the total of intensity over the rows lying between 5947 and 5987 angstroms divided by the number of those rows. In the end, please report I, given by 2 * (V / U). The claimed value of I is 1.97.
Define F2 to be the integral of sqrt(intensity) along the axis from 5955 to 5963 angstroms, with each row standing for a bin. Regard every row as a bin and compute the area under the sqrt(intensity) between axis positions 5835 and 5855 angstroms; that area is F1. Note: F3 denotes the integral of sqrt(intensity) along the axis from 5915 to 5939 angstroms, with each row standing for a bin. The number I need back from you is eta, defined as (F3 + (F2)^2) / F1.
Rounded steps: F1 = 70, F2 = 28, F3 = 83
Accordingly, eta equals 12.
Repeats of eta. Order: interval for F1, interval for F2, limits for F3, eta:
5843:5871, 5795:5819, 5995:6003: 73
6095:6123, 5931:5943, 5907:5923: 19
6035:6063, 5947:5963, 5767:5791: 33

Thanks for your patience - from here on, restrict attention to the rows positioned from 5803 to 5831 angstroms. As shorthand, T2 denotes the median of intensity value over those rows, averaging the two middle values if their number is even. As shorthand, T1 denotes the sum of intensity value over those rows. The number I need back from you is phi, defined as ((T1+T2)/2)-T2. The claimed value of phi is 37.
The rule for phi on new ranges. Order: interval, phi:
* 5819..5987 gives 248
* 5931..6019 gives 125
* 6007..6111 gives 147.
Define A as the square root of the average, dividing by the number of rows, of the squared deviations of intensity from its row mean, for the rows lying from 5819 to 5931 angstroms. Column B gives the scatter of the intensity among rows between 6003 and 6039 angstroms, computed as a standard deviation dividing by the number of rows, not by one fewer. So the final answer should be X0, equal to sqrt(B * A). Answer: 0.09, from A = 0.17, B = 0.042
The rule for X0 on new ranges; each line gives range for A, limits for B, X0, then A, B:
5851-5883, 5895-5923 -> 0.06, 0.06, 0.070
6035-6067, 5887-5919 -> 0.00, 0.00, 0.171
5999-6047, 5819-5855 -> 0.05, 0.04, 0.047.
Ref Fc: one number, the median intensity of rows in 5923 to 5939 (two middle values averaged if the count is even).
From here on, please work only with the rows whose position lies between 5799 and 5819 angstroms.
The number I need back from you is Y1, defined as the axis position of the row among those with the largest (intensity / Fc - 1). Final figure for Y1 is 5809 angstroms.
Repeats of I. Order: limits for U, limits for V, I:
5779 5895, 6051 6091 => 1.92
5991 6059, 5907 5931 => 2.04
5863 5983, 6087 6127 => 1.93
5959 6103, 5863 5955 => 2.04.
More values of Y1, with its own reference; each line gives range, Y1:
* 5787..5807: 5793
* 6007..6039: 6009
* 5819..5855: 5821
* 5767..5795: 5769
